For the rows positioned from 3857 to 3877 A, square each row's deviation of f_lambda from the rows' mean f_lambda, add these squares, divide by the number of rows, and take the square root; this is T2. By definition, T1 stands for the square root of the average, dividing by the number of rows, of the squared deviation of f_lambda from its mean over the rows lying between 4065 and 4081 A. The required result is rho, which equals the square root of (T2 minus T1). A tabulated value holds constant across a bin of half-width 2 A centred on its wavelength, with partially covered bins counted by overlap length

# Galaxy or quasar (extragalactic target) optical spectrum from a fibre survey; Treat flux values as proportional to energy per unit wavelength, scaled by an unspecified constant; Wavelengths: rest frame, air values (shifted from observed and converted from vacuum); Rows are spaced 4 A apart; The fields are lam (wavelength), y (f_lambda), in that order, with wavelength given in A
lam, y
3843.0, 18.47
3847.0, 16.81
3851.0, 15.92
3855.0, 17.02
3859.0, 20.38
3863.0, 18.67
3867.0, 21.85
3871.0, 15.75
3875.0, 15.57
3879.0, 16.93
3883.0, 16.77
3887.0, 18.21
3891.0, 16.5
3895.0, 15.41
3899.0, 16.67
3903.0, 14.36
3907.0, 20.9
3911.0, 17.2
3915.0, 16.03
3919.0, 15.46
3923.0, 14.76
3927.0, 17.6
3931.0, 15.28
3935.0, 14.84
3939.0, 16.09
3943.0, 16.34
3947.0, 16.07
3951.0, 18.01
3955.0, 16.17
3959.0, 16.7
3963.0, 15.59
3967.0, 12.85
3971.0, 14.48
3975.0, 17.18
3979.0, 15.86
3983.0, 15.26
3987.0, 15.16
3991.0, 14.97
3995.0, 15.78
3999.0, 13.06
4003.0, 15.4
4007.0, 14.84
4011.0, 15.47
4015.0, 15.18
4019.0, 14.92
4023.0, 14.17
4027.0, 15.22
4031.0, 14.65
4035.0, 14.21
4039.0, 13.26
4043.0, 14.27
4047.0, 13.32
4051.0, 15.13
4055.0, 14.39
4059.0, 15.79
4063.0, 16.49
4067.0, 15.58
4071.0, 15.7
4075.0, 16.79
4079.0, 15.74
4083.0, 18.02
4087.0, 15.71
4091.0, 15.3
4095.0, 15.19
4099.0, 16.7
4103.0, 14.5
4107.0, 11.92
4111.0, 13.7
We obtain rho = 1.41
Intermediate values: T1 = 0.5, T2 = 2.49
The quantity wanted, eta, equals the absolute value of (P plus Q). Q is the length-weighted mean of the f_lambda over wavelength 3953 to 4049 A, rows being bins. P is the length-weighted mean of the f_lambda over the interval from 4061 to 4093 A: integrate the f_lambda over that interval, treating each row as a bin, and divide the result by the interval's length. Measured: 31.1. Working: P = 16.2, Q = 14.9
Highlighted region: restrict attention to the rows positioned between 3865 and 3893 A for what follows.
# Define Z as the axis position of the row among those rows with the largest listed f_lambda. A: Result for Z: 3867.0 A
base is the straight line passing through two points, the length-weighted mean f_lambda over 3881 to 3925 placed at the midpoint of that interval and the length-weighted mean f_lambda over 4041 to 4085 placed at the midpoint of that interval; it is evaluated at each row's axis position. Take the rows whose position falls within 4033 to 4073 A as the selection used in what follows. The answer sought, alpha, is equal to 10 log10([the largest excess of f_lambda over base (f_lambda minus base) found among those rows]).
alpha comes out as -0.3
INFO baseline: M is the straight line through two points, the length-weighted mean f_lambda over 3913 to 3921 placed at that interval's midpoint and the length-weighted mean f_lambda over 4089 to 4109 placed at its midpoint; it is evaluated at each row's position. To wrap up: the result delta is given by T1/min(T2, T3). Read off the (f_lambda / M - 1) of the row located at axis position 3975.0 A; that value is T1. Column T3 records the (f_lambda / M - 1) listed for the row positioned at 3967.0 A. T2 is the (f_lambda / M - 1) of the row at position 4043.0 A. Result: -0.7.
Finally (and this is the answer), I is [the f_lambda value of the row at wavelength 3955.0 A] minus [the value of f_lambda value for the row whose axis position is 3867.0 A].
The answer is -6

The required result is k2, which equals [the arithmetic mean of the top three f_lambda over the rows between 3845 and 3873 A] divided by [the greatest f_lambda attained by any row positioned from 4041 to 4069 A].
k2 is 1.23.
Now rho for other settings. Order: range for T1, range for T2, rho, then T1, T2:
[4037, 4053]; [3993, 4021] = 0.24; 0.8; 0.83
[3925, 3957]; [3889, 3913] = 1.02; 1.0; 2.04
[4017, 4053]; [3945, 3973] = 0.92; 0.7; 1.53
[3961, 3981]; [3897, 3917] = 0.84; 1.5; 2.16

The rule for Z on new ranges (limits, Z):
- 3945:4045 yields 3951.0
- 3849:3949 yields 3867.0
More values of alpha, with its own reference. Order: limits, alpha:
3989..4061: -7.0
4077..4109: 4.1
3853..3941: 7.0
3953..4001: 0.3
